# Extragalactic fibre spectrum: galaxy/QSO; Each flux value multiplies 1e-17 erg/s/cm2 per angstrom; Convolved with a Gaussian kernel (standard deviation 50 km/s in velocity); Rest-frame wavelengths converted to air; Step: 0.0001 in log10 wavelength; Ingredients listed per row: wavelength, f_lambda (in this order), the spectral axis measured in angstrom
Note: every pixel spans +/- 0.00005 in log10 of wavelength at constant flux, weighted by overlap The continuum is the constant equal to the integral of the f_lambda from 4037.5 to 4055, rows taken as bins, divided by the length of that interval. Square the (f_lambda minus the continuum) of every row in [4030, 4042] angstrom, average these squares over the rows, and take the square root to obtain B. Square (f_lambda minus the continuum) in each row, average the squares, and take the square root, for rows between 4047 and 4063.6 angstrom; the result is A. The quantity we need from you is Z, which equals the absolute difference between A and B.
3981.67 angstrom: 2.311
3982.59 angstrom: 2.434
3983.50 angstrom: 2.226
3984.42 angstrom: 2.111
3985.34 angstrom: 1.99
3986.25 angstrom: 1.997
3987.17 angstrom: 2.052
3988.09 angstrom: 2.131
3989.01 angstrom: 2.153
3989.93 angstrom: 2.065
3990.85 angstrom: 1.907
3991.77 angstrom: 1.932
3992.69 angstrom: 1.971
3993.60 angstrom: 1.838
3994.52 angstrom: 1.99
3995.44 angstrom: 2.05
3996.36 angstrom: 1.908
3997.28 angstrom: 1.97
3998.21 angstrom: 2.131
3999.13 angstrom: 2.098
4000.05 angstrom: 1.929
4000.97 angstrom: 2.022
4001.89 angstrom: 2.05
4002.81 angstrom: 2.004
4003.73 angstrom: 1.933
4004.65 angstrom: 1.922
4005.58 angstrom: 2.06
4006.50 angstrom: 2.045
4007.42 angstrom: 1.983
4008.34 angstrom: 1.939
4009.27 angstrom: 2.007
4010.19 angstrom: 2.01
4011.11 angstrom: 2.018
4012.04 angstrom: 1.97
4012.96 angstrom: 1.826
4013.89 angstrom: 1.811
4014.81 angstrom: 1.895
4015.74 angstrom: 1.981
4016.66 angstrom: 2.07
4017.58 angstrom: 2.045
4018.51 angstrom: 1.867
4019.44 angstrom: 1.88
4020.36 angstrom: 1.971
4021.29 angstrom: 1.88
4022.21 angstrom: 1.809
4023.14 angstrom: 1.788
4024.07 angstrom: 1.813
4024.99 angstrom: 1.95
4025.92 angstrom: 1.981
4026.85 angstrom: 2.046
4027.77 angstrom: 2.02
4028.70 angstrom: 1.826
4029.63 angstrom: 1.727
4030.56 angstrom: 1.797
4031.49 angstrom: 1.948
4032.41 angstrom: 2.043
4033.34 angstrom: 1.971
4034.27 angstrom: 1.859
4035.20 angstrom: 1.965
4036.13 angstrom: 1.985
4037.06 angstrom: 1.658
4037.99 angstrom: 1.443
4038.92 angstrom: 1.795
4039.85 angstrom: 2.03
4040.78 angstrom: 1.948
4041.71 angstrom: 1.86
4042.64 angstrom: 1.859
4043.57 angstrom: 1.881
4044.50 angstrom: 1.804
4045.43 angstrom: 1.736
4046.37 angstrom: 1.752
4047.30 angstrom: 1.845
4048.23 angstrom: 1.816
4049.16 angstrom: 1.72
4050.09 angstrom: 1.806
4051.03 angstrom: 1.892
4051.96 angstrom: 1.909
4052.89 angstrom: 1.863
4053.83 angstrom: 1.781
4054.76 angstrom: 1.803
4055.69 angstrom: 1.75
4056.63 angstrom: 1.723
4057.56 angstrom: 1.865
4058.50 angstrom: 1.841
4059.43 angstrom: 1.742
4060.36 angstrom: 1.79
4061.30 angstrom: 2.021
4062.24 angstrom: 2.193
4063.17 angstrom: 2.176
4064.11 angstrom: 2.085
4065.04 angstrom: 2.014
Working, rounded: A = 0.14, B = 0.169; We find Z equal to 0.03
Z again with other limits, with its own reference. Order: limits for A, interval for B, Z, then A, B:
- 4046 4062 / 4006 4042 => 0.08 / 0.08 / 0.154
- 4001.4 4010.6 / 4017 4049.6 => 0.05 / 0.18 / 0.134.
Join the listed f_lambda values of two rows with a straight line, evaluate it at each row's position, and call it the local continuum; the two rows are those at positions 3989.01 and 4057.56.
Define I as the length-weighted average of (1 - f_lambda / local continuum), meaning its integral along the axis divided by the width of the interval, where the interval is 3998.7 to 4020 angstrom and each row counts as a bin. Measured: 0.046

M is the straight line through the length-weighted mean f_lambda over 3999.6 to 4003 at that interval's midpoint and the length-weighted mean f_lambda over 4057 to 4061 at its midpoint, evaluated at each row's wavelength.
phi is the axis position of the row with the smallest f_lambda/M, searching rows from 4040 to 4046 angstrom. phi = 4045.43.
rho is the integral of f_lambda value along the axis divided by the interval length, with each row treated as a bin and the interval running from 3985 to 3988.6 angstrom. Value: 2.05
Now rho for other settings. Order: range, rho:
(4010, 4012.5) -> 2.00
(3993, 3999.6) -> 2.00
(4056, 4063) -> 1.89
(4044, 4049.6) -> 1.78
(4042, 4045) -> 1.85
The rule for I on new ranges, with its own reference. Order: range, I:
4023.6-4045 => 0.043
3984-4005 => 0.058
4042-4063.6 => 0.018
